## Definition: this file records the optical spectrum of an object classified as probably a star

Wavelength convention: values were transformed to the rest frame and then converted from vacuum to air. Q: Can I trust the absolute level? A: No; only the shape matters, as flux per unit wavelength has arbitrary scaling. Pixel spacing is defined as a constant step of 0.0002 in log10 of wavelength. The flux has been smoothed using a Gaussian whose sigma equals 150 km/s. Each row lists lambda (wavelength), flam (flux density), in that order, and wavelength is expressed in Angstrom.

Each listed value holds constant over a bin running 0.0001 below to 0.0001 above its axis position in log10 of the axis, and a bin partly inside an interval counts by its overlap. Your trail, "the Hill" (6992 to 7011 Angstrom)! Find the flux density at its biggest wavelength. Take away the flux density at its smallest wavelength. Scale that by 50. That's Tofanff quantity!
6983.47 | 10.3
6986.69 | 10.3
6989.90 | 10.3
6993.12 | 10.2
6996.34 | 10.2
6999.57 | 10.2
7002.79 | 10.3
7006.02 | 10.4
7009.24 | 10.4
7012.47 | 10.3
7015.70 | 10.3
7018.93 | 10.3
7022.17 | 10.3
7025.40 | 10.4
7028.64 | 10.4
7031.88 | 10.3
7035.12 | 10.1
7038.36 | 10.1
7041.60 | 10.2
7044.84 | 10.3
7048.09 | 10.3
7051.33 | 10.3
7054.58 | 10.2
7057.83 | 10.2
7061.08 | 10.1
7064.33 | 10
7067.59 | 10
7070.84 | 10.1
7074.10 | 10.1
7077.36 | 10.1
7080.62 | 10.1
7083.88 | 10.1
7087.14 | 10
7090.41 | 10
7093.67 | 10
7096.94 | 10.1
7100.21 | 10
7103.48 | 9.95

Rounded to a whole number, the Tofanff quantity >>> 10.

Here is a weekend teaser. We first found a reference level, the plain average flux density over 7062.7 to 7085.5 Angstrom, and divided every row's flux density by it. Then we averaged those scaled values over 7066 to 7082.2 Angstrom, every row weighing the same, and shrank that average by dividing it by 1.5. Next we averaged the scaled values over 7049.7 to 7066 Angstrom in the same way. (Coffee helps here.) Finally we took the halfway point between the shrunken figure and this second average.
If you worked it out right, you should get 0.838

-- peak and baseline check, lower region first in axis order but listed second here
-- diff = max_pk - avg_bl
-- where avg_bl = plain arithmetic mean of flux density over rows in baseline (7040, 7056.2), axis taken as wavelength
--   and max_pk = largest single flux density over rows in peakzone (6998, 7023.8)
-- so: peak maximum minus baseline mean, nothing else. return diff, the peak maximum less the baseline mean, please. 0.14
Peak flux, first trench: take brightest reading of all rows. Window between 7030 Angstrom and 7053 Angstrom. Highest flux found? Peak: 10.3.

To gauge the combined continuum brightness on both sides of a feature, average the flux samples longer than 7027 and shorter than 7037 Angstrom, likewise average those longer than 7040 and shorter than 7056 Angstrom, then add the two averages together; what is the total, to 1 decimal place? 20.5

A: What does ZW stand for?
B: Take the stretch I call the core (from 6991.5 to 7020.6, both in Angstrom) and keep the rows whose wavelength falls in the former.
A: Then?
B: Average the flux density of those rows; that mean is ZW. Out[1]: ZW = 10.3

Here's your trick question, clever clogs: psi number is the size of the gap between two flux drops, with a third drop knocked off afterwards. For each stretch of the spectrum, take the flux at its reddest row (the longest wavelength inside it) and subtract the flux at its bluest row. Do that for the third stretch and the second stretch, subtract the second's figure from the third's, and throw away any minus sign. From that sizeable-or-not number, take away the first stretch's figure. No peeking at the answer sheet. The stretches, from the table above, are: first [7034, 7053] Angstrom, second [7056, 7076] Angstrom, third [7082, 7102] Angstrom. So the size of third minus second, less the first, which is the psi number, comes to -0.20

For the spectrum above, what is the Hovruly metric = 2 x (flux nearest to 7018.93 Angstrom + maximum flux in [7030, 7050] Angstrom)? 41.2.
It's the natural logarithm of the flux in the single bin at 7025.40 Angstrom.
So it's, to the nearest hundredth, 2.34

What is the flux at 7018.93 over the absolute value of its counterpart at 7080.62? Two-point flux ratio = 1.02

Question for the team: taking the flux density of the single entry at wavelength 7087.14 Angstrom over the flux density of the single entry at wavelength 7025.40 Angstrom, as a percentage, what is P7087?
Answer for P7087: 96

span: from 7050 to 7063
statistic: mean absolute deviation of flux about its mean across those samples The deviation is 0.050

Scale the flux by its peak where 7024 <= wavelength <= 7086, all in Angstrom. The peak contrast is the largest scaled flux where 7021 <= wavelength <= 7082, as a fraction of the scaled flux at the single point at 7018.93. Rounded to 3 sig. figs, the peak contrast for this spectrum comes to 1.01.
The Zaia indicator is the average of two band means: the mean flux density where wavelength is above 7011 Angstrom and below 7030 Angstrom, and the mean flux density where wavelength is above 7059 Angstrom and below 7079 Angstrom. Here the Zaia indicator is 10.2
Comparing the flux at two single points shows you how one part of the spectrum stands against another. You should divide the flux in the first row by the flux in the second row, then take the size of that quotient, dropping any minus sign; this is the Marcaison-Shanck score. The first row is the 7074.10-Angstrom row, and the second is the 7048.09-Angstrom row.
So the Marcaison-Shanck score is 0.981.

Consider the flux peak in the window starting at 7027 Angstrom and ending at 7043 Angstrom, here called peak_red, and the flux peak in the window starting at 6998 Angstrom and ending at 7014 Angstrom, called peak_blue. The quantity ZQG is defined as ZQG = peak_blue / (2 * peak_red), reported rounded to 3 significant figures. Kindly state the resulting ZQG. 0.500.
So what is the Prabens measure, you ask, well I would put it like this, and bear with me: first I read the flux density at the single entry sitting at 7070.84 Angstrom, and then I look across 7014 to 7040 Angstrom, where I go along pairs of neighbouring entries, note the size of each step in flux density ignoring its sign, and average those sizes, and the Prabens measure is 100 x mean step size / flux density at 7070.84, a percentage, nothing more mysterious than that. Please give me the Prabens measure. 0.57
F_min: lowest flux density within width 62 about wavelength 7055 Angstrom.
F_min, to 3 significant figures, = 10.0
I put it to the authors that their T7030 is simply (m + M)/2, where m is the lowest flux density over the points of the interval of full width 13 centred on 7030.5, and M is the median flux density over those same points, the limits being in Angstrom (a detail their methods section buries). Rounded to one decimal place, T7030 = 10.2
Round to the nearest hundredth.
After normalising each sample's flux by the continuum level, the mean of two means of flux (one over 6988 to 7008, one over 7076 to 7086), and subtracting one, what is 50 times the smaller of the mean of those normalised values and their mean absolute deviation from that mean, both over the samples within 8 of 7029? 0.39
